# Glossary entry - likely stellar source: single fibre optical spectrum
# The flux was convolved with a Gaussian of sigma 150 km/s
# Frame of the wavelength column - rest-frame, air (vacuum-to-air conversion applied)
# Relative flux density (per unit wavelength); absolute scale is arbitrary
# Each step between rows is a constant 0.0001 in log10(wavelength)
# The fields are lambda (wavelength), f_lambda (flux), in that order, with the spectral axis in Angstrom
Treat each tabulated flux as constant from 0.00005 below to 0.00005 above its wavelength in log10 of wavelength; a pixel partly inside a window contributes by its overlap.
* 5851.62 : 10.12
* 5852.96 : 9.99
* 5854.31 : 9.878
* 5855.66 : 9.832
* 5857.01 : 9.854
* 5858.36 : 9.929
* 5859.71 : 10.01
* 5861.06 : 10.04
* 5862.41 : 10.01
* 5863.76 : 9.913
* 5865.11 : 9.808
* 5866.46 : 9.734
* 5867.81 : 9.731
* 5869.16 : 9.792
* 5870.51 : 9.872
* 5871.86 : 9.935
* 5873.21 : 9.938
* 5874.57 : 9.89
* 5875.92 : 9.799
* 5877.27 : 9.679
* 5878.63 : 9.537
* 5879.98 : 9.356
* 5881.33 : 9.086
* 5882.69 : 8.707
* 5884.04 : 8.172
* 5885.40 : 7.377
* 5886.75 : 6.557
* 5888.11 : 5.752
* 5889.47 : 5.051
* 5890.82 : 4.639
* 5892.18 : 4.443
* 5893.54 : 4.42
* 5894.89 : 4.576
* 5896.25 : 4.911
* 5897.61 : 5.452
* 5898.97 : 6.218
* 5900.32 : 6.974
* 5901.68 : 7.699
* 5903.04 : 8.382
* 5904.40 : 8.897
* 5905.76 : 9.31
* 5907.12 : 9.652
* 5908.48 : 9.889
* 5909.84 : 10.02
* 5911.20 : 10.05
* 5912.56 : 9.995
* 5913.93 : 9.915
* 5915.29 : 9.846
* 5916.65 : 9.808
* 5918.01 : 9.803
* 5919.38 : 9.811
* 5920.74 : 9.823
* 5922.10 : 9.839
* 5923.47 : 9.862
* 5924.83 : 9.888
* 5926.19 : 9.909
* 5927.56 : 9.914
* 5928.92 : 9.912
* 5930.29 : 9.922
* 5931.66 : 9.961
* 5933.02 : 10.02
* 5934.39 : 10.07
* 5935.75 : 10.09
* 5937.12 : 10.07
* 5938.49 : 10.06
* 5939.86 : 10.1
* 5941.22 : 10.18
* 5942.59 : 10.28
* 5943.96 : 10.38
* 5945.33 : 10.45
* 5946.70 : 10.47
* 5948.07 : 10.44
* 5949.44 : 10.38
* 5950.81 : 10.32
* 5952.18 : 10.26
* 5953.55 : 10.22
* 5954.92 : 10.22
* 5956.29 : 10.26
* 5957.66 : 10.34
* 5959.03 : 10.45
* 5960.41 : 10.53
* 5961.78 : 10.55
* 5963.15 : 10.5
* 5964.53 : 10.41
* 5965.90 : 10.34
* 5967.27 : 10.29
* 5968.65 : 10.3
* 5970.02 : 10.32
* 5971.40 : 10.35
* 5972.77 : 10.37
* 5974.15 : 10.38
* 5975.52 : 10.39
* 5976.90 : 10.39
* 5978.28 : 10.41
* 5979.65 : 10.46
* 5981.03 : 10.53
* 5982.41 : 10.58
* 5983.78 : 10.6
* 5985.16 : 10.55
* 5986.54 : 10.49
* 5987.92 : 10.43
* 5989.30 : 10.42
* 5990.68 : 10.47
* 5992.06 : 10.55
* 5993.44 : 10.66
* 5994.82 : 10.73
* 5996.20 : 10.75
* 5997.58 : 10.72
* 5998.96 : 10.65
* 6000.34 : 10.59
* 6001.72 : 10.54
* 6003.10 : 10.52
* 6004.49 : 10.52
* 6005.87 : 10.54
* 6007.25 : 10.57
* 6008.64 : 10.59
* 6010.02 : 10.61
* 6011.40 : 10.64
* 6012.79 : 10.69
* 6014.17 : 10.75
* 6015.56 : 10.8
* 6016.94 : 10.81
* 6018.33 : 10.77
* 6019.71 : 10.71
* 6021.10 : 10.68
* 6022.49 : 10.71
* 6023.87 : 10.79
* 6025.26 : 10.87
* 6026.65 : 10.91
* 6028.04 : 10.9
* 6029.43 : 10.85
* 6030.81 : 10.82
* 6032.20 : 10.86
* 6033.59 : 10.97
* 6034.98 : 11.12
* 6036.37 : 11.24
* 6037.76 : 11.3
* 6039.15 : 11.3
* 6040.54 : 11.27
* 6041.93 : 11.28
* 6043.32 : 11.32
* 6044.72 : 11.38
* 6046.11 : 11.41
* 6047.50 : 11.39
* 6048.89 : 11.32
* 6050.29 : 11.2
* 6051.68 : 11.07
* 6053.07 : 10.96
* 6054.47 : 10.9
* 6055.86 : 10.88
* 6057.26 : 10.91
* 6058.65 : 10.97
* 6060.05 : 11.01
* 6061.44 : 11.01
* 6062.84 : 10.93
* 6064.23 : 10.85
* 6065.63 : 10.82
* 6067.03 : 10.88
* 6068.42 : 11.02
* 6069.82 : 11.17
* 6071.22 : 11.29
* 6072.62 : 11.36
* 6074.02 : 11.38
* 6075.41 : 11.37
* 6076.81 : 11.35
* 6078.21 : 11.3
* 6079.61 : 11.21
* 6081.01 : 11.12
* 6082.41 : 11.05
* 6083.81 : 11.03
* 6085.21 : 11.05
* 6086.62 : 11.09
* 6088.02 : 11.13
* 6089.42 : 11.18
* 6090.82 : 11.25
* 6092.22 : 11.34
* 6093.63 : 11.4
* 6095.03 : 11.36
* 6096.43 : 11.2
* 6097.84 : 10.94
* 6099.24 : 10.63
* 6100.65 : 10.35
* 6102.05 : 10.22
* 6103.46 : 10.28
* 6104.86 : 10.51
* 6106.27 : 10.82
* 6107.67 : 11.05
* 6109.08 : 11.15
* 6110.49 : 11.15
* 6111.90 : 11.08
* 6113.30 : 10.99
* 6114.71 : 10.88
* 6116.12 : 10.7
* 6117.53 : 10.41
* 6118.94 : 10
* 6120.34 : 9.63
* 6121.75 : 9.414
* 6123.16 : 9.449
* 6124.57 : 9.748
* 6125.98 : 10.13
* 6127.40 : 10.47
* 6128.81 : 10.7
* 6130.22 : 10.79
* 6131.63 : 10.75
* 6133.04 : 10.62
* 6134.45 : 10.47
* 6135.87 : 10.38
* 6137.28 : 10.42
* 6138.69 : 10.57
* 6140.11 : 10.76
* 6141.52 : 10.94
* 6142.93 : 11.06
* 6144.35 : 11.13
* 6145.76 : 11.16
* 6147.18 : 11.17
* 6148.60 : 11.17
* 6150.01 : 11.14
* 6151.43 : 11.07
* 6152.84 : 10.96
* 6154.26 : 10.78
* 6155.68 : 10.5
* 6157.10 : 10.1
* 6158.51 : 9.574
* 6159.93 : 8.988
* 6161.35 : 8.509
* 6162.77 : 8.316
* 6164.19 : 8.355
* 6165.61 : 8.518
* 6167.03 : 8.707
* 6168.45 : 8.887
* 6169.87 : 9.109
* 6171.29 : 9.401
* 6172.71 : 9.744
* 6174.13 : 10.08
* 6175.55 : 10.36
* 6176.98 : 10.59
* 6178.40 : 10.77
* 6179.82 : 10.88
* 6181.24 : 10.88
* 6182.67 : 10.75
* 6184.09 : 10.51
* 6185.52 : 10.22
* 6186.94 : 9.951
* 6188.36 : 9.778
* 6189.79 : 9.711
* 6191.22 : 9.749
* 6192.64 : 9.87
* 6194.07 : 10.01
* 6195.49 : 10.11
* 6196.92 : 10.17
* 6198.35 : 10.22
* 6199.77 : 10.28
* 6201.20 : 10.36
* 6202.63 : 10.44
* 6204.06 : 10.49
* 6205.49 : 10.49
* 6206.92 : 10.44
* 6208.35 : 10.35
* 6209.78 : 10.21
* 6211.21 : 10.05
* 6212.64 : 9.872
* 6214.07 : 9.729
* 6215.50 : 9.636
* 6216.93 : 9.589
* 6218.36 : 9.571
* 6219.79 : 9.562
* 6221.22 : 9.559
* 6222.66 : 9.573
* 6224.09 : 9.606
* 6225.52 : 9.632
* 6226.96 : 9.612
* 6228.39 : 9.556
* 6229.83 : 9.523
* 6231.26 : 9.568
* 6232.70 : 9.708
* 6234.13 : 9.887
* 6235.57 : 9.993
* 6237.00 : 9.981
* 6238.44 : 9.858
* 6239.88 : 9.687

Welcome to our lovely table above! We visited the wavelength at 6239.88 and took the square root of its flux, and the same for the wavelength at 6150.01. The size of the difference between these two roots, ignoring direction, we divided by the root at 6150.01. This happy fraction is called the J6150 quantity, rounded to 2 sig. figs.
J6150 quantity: 0.067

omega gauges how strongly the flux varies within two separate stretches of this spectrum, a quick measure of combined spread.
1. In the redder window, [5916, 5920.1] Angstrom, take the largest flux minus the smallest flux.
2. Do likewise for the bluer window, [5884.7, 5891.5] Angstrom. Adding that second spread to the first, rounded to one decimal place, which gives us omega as 2.7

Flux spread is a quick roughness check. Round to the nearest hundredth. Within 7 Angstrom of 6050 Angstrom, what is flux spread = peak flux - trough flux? 0.53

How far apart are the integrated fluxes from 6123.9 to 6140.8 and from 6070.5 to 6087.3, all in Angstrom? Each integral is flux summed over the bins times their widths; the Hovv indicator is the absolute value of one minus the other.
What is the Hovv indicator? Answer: 11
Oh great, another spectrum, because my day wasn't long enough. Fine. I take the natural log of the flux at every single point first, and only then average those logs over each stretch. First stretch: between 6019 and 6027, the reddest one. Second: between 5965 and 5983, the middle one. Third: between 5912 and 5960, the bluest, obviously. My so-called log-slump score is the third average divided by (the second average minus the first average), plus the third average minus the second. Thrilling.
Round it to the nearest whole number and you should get -64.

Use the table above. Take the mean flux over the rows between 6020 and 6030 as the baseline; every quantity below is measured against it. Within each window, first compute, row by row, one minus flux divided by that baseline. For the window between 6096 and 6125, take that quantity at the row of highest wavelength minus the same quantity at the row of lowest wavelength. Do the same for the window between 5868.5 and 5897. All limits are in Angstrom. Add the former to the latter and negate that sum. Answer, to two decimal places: -0.59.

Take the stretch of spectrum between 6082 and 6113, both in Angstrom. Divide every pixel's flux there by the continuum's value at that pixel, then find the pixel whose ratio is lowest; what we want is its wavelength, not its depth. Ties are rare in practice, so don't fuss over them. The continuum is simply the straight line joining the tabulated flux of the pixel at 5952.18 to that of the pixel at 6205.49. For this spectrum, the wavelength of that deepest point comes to 6102.05 Angstrom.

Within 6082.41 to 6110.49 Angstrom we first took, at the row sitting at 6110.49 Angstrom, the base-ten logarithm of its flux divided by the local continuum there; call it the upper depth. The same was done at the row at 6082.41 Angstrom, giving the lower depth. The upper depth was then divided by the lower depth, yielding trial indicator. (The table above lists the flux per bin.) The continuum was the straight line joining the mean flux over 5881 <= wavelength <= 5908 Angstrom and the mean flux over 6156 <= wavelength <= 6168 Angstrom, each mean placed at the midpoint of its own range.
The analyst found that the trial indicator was 0.94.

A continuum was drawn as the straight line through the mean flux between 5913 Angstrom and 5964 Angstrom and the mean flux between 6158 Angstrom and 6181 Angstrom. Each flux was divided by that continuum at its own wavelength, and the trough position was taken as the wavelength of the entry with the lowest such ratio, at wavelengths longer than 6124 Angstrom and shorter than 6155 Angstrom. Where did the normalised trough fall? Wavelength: 6124.57 Angstrom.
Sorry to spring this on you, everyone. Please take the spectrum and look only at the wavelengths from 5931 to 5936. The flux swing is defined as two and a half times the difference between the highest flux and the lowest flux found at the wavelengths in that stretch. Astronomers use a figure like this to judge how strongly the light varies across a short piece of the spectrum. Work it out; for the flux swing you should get 0.32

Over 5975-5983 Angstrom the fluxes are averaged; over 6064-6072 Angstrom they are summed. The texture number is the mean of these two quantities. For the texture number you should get 38.2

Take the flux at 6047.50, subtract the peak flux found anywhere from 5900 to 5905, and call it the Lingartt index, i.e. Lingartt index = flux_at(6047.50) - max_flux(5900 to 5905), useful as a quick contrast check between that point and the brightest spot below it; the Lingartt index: 2.5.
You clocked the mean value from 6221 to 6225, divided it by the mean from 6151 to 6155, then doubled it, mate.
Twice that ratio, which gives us 1.75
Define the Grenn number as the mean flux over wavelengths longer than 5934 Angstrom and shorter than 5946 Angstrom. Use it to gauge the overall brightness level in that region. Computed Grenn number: 10.2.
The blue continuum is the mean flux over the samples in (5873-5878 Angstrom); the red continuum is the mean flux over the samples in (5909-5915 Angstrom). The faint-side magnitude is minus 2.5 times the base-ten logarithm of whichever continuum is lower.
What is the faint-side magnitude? -2.48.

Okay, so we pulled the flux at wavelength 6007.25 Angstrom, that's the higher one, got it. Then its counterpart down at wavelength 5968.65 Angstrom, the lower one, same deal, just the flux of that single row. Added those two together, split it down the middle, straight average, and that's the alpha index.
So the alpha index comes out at 10.4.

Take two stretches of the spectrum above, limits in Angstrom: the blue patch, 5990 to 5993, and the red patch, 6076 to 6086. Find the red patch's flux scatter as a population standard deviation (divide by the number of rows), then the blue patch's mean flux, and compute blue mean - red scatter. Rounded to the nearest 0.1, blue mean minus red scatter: 10.4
